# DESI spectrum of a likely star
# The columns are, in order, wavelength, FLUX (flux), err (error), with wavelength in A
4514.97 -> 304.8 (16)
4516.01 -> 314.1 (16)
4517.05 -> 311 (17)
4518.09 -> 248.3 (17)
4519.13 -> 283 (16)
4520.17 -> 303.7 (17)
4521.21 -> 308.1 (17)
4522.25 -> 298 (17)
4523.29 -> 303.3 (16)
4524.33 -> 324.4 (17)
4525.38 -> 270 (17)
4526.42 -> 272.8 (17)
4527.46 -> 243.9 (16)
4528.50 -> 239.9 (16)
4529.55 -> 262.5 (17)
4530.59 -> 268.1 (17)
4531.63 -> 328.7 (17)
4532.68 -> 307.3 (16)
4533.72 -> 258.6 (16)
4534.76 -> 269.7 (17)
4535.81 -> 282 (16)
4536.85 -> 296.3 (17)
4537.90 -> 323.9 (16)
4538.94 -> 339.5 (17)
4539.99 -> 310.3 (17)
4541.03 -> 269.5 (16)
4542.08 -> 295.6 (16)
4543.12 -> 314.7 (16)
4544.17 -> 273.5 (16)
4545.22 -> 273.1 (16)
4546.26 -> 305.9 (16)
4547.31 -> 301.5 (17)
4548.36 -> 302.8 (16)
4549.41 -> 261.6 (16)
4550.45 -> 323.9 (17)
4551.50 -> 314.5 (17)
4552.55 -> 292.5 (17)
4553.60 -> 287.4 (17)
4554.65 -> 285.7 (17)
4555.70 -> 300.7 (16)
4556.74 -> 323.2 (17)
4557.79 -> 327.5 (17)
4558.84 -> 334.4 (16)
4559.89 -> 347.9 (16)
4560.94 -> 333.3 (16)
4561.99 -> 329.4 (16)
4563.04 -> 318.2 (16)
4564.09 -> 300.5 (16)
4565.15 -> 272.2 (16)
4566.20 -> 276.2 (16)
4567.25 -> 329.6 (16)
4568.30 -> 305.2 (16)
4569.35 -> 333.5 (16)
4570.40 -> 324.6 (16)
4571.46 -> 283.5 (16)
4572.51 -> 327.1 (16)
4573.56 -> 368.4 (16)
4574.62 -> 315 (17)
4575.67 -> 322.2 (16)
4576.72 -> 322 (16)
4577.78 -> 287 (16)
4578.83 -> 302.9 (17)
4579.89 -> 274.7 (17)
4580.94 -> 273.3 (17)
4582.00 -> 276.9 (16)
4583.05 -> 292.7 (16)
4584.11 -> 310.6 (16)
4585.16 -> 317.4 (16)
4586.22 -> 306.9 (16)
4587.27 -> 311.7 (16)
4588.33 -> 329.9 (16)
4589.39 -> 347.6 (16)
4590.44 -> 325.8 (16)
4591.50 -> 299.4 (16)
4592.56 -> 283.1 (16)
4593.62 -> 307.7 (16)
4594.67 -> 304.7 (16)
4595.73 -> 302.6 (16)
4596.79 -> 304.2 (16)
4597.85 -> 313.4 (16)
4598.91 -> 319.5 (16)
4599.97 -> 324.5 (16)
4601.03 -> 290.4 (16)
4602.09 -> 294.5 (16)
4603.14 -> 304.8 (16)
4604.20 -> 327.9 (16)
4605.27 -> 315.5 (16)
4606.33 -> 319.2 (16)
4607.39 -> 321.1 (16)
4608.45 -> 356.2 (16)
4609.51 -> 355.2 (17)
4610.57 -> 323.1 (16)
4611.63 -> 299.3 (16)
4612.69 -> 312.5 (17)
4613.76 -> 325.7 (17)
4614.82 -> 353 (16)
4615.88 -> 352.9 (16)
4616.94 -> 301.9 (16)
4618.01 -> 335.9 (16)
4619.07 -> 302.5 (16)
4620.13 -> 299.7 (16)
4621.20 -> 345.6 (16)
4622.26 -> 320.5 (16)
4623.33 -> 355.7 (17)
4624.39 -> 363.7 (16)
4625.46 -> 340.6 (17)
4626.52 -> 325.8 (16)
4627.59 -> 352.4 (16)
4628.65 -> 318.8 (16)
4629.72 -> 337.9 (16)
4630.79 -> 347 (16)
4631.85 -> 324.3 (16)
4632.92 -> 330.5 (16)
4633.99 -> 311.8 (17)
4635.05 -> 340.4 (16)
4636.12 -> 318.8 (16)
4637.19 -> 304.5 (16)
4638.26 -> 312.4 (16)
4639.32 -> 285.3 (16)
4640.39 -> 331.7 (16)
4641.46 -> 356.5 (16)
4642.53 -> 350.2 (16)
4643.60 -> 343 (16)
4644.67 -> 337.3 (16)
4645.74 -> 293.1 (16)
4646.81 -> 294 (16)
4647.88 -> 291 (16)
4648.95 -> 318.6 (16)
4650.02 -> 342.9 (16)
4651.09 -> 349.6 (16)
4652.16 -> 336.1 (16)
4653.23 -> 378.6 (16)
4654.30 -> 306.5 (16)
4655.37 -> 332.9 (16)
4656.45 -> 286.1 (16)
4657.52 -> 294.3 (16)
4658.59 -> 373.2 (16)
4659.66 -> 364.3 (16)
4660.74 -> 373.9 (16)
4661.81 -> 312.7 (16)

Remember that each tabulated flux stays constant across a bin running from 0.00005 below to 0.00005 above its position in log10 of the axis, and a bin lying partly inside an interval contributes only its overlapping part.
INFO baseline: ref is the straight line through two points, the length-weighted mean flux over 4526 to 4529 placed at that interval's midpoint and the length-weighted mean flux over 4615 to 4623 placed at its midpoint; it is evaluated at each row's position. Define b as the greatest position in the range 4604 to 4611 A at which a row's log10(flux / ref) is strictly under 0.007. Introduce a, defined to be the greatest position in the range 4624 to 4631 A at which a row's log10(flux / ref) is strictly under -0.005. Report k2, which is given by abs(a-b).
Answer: 18.1 A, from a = 4628.65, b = 4610.57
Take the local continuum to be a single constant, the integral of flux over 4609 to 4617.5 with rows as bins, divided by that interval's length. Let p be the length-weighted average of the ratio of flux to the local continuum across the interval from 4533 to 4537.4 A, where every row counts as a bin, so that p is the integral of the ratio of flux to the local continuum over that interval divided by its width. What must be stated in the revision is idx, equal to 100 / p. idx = 118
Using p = 0.85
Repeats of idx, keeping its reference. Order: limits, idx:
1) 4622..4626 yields 95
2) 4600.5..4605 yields 107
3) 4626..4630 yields 98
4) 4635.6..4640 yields 107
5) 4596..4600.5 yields 104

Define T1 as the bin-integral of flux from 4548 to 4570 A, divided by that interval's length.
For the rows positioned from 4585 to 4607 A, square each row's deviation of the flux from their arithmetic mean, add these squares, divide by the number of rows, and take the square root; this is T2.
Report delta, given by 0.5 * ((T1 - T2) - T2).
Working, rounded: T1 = 310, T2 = 14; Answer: 140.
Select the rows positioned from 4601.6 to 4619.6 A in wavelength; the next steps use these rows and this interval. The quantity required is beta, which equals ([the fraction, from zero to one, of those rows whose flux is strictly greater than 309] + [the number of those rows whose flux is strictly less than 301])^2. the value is 7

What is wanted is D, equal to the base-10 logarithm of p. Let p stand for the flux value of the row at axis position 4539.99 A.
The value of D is 2.49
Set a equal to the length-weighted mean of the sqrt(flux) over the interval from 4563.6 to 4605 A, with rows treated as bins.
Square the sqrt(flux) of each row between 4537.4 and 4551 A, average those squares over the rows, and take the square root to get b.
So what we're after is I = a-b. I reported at 0.2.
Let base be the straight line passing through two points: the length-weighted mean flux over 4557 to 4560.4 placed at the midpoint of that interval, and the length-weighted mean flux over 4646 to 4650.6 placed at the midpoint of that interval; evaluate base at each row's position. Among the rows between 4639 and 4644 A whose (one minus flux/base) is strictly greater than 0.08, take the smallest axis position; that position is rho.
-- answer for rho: 4639.32 A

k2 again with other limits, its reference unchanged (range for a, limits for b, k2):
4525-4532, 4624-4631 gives 101.2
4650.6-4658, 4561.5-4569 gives 91.3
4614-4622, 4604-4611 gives 9.6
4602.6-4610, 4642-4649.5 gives 45.8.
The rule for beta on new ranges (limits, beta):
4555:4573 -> 32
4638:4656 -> 22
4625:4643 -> 4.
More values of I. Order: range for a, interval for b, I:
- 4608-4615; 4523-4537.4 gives 1.4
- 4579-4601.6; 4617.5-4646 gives -0.7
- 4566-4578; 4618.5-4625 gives -0.4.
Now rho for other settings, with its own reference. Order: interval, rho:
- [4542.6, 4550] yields 4544.17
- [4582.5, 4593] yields 4583.05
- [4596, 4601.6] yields 4601.03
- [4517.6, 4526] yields 4518.09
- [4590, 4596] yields 4591.50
